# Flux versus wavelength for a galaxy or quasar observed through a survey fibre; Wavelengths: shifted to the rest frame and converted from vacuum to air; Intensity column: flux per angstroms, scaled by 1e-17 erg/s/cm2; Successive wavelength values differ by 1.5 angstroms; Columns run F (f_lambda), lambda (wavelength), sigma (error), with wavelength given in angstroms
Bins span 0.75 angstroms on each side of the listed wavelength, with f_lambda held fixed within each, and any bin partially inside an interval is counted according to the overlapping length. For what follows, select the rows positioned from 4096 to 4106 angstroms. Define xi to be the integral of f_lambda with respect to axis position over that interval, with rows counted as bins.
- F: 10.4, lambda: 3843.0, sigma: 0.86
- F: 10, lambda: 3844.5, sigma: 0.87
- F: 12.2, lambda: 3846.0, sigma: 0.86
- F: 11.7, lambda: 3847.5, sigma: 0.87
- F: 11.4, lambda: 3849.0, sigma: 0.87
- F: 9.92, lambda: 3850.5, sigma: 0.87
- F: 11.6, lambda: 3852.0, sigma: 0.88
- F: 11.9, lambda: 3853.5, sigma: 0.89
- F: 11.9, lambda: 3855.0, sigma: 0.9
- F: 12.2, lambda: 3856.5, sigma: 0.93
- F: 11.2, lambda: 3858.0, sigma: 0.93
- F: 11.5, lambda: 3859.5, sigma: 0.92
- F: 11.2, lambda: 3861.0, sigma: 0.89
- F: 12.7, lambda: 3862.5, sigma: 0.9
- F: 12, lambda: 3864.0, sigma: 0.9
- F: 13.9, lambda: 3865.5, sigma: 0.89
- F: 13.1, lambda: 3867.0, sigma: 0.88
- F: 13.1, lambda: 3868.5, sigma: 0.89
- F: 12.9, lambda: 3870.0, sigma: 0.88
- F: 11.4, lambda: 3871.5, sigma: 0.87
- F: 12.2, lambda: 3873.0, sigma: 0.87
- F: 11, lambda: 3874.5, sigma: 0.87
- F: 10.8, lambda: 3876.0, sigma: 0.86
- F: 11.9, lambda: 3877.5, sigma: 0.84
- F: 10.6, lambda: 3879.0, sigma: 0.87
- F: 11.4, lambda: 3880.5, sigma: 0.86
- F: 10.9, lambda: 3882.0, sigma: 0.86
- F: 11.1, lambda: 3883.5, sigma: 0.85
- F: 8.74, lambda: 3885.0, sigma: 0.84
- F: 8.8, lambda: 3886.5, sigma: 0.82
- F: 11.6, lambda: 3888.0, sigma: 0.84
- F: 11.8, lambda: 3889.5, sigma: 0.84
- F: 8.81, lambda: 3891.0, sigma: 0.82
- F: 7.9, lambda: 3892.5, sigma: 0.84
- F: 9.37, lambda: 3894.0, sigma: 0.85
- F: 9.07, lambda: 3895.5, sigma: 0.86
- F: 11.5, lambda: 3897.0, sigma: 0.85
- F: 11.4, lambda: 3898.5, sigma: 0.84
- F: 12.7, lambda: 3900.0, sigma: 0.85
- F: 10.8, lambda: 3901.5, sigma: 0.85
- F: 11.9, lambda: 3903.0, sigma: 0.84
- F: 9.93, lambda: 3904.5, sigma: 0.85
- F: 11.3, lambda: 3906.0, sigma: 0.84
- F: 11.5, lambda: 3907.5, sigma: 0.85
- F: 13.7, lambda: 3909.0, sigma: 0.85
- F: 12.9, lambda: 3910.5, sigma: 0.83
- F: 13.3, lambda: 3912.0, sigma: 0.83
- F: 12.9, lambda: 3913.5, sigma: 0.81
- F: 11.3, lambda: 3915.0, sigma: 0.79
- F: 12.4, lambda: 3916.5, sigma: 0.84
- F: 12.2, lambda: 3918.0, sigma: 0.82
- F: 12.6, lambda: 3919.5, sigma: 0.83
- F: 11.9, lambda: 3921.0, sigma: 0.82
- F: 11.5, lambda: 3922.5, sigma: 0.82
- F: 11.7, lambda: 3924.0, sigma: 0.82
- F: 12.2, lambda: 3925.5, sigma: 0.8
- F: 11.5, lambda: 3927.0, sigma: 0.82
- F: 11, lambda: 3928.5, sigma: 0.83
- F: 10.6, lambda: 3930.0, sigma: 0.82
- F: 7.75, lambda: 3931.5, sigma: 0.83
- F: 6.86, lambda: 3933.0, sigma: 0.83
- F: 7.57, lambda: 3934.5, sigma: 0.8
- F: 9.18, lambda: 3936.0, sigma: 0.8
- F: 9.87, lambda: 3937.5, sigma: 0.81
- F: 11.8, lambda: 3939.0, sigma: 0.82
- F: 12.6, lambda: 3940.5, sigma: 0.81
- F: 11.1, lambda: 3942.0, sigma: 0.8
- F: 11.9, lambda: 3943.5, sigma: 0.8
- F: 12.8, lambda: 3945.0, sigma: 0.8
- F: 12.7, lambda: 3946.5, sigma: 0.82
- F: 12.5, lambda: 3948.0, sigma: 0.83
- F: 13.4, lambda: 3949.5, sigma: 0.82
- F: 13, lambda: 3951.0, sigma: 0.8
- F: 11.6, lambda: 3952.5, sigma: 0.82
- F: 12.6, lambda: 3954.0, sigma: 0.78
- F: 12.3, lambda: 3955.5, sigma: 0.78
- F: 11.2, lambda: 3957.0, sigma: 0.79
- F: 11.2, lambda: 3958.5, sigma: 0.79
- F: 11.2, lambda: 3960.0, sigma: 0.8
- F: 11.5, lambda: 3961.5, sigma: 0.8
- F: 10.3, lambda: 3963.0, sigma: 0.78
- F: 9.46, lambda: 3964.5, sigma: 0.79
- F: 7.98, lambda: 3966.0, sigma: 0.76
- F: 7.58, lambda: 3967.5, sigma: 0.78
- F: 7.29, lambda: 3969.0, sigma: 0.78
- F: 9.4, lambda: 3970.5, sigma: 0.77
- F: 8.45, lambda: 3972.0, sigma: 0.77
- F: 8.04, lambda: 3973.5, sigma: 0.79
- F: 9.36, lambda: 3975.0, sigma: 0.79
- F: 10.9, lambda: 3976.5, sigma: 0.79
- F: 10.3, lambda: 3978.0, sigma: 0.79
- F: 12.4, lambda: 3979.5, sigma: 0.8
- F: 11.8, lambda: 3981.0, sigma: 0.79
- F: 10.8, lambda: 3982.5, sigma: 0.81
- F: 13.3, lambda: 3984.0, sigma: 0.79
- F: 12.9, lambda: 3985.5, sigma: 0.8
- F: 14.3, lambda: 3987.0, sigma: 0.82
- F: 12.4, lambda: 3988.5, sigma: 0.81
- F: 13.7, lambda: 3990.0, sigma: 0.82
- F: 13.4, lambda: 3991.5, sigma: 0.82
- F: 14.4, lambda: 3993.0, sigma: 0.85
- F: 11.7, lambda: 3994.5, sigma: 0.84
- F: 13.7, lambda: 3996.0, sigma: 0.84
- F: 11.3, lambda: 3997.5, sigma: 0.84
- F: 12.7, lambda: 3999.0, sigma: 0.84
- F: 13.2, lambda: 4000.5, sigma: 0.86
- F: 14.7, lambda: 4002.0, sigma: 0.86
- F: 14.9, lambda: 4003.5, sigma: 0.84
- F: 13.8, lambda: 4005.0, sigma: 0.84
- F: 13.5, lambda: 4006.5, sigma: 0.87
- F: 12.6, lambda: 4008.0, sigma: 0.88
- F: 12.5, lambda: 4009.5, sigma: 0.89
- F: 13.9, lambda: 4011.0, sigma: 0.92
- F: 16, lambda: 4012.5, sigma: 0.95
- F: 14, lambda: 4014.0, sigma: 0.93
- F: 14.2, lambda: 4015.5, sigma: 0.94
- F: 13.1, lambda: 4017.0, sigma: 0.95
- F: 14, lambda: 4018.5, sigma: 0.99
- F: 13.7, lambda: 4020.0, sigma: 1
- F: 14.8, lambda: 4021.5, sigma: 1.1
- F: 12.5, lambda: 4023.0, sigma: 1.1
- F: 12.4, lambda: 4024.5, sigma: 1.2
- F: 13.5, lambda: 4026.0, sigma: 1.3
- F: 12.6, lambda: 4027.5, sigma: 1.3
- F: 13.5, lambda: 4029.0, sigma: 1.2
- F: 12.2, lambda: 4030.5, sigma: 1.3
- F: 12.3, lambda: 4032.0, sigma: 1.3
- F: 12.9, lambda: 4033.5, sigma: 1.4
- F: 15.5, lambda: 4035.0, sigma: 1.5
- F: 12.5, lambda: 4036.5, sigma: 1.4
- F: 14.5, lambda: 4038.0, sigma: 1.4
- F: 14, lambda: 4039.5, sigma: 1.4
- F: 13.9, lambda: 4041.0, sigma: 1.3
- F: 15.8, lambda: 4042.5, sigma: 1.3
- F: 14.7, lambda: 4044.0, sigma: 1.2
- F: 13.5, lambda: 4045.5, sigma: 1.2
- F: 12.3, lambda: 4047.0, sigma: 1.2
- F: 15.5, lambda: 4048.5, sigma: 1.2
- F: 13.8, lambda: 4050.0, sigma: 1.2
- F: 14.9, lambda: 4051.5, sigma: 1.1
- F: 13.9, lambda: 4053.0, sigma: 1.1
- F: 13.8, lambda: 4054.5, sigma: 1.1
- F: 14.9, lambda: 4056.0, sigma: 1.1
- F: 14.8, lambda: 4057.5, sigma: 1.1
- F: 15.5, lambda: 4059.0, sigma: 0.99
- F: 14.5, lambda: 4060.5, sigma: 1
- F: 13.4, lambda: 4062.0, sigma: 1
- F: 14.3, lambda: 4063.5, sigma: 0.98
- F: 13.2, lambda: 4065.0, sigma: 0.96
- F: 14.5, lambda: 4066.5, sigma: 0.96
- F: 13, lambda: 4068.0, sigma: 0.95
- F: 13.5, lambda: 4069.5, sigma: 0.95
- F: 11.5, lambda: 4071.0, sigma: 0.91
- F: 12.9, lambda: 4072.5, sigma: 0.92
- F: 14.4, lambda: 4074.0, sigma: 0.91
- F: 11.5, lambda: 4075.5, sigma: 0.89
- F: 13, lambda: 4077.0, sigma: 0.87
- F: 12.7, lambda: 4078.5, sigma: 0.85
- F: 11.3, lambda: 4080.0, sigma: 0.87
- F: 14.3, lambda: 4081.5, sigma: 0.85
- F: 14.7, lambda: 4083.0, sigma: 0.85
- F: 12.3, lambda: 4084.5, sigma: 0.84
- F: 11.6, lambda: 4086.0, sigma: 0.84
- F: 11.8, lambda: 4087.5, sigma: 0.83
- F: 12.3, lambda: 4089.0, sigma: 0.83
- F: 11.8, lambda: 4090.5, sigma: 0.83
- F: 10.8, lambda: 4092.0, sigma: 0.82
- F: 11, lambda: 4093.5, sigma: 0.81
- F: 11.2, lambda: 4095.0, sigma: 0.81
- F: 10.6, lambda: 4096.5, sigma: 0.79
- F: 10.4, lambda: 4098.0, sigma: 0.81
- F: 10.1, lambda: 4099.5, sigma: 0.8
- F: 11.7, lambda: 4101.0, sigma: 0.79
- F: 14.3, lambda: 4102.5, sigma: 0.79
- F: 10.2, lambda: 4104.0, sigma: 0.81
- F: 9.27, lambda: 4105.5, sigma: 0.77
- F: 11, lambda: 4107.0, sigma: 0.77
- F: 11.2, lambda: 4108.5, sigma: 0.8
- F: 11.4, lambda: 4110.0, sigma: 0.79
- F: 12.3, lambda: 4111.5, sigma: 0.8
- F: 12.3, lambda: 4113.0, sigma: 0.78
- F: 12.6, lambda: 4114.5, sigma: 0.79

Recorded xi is 110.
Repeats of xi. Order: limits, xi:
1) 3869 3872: 37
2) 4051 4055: 57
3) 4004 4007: 41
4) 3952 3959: 83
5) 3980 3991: 140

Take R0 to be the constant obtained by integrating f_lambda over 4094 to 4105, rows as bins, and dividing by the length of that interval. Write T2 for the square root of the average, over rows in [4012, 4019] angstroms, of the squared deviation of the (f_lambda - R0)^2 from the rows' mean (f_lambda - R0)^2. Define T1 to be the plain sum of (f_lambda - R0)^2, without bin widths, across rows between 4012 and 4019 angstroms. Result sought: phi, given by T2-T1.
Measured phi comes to -46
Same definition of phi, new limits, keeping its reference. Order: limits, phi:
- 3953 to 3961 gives -2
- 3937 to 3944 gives -4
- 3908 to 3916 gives -15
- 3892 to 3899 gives -15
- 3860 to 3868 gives -12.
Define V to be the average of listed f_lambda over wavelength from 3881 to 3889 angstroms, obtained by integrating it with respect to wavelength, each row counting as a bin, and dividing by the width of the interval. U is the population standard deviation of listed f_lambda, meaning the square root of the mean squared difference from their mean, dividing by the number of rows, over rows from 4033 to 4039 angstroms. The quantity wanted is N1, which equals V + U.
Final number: 11.5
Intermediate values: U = 1.21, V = 10.3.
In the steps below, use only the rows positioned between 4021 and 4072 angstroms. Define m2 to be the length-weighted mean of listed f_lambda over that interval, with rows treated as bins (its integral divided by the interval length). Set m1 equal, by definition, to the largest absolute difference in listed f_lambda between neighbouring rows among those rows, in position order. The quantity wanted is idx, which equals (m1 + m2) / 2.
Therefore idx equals 8.5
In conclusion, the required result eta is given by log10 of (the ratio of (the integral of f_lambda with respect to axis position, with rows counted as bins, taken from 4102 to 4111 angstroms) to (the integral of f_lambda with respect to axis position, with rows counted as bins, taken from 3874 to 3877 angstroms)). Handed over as 0.5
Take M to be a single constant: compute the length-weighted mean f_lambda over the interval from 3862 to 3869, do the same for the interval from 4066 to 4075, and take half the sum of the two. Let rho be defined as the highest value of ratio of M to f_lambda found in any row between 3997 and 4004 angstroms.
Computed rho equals 1.16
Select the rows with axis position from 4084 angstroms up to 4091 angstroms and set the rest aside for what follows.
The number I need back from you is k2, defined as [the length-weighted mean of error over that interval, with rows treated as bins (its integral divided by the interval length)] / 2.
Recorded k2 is 0.42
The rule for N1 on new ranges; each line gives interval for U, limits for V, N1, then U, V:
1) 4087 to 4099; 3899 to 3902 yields 12.4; 0.62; 11.8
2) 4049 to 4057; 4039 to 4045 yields 15.1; 0.52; 14.6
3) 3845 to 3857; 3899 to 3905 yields 12.1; 0.69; 11.4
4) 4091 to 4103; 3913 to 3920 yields 13.5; 1.24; 12.2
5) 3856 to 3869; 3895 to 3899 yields 11.6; 0.89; 10.7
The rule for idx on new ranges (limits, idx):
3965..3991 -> 6.6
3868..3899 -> 6.9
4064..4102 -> 7.6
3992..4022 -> 8.2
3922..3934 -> 6.6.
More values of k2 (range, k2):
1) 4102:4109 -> 0.39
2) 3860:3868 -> 0.45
